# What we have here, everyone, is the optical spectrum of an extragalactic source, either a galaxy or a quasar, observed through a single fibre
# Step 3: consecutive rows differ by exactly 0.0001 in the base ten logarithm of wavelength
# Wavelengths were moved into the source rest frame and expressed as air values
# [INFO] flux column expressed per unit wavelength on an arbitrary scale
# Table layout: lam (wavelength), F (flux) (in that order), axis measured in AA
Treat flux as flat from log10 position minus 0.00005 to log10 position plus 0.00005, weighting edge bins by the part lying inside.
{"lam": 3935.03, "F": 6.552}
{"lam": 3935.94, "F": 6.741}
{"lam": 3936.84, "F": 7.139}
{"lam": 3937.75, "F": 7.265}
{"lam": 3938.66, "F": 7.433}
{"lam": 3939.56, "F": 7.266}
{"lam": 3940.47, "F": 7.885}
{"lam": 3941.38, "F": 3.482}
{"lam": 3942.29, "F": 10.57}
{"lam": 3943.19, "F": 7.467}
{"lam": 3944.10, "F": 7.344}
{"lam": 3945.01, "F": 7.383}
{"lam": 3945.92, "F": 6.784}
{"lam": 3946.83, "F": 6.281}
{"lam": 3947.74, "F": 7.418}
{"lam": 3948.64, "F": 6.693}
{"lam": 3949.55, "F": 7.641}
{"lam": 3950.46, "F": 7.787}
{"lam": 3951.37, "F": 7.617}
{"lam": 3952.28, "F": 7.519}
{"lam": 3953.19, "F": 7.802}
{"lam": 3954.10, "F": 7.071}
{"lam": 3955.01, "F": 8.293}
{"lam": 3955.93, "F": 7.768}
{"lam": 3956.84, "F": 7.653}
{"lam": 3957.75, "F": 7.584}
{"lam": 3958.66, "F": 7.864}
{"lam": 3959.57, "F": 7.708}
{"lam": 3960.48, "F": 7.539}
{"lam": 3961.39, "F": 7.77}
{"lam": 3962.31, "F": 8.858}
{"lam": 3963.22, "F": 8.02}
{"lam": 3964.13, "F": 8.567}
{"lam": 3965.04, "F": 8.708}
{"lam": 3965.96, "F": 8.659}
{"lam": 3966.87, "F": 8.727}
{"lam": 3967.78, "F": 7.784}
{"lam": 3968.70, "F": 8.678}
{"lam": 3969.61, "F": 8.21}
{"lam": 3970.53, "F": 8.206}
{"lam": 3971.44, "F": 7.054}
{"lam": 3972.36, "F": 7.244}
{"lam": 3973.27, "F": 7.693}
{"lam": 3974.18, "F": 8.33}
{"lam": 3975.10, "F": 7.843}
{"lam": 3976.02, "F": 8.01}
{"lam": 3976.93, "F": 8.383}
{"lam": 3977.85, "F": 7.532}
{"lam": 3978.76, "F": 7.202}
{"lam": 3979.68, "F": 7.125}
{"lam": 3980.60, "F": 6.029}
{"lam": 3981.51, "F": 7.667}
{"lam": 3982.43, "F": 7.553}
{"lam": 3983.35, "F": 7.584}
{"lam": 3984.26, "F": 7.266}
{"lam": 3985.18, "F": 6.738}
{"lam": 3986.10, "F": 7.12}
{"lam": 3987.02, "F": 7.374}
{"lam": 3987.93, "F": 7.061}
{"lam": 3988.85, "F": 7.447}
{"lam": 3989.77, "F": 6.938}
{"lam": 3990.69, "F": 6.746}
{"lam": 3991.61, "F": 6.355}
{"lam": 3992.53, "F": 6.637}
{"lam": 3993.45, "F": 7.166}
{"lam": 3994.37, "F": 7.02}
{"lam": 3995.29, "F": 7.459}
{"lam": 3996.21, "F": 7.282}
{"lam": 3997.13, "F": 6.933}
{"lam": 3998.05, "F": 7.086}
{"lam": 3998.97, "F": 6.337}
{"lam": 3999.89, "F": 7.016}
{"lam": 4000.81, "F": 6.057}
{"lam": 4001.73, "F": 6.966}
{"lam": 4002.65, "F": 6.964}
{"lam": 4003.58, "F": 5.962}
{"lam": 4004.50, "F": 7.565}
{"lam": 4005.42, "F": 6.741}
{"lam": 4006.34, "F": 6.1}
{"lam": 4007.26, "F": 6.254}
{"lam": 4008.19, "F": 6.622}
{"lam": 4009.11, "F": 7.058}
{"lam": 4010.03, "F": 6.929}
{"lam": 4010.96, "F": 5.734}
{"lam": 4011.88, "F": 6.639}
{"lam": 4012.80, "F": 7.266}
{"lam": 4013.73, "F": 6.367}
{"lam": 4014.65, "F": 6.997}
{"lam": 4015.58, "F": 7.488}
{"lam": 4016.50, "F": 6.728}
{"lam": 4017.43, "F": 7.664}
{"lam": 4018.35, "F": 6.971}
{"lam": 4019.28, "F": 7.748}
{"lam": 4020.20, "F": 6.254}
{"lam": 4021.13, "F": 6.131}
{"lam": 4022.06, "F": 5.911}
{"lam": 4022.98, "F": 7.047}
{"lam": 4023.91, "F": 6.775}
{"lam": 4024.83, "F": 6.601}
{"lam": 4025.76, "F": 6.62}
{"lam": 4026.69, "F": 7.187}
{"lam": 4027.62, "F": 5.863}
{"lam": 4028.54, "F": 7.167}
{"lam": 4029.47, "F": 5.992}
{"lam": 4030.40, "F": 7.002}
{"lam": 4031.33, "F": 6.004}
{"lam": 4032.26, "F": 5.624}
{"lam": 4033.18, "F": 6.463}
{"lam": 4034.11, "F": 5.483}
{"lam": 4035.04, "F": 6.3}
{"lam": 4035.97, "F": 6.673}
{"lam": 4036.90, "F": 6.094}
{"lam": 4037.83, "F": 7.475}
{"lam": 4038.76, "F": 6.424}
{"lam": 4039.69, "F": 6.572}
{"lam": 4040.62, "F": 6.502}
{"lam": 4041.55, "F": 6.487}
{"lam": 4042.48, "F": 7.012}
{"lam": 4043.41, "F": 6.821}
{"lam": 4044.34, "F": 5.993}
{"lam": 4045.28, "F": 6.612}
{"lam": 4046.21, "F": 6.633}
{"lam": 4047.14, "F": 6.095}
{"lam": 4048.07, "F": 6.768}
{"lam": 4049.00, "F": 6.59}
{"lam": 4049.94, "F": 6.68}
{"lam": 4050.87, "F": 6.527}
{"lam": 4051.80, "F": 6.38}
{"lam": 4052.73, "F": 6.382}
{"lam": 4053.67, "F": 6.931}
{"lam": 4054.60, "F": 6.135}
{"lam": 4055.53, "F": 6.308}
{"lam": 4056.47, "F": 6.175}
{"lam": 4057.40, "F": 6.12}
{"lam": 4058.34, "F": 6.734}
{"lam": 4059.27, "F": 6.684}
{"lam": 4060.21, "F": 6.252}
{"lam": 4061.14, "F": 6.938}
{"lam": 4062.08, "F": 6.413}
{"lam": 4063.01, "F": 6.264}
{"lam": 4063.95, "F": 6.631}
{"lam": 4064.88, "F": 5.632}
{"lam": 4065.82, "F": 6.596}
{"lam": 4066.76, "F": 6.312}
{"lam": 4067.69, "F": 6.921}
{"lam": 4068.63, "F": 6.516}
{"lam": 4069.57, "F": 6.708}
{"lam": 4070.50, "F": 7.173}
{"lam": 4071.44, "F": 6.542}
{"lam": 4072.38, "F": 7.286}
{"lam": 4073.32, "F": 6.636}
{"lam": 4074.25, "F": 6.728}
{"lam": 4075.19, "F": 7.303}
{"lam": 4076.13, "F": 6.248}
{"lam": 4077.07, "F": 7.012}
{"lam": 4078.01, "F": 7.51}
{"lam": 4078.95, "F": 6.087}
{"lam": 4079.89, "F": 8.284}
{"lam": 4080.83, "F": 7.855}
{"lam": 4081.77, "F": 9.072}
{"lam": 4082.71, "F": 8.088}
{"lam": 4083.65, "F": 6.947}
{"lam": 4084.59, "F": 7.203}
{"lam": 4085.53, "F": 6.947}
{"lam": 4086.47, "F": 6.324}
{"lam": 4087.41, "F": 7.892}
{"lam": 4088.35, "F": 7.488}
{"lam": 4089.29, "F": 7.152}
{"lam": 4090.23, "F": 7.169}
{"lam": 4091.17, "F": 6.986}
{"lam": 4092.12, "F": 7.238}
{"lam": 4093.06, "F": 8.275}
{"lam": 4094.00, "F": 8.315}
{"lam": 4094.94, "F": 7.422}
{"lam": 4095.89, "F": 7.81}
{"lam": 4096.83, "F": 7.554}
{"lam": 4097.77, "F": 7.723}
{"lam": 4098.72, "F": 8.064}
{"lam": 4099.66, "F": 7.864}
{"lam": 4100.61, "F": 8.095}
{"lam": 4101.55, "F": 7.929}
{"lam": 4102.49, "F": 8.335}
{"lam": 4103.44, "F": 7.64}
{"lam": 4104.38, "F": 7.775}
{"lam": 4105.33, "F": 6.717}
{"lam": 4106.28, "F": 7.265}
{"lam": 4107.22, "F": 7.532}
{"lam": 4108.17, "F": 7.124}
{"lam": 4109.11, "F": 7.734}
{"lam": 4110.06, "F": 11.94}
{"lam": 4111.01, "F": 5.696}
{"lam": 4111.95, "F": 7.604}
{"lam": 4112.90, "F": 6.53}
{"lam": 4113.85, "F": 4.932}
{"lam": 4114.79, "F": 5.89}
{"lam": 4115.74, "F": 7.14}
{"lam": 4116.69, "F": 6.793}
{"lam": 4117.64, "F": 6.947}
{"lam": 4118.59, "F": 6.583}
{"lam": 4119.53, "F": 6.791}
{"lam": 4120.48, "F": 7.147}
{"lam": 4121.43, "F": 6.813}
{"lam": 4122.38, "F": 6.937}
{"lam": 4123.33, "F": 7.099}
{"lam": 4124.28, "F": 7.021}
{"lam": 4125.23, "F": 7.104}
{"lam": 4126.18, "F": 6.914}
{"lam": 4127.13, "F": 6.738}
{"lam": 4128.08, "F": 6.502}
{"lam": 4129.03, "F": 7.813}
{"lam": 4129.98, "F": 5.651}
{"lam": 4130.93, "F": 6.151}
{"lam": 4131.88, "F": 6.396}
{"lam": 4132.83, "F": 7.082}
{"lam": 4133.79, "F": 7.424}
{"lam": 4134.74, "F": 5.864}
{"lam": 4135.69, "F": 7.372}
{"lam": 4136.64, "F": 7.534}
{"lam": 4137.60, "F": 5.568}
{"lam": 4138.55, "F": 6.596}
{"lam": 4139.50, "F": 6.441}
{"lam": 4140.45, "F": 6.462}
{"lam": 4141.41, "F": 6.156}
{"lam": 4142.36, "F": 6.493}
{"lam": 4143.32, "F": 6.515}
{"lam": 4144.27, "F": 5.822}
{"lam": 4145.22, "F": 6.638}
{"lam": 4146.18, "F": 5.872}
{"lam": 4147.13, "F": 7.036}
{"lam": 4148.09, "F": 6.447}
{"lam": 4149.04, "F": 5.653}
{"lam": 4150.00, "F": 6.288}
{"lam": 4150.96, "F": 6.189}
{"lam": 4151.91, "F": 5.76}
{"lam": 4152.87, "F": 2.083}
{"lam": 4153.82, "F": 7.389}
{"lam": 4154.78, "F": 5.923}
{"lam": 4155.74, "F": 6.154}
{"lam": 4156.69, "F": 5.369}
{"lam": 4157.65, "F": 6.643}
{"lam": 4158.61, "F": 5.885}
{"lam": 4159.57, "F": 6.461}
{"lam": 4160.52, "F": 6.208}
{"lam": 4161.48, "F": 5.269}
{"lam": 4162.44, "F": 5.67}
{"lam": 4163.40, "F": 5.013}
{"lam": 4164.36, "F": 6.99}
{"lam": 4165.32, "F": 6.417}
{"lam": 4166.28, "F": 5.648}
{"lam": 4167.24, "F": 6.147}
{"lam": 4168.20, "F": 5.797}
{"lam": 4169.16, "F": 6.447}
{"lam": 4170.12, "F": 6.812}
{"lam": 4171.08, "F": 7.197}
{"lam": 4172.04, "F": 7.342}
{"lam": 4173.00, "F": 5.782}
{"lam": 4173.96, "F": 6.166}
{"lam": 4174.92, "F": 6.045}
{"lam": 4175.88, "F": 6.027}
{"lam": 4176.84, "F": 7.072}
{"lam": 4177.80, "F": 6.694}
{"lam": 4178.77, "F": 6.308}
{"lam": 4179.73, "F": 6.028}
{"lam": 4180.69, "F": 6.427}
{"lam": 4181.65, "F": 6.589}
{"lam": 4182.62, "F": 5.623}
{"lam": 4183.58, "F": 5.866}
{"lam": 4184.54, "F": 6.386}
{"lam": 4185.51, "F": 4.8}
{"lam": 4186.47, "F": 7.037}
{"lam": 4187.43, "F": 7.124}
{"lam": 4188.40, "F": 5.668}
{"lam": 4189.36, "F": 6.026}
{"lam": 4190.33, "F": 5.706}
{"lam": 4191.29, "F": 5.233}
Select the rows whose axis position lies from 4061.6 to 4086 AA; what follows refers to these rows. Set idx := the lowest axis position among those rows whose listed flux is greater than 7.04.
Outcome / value 4070.50 AA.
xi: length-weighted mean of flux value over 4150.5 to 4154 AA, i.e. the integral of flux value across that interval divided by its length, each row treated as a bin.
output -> 5.19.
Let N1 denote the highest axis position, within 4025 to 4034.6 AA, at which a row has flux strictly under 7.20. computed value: 4034.11 AA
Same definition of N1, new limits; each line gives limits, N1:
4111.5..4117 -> 4116.69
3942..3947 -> 3946.83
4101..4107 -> 4105.33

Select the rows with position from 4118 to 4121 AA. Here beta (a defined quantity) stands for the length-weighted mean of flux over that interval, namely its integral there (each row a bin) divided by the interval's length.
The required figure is 6.85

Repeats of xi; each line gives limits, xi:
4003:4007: 6.59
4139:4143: 6.39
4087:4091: 7.40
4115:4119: 6.79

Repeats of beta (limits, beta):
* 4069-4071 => 6.92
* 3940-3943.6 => 7.35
